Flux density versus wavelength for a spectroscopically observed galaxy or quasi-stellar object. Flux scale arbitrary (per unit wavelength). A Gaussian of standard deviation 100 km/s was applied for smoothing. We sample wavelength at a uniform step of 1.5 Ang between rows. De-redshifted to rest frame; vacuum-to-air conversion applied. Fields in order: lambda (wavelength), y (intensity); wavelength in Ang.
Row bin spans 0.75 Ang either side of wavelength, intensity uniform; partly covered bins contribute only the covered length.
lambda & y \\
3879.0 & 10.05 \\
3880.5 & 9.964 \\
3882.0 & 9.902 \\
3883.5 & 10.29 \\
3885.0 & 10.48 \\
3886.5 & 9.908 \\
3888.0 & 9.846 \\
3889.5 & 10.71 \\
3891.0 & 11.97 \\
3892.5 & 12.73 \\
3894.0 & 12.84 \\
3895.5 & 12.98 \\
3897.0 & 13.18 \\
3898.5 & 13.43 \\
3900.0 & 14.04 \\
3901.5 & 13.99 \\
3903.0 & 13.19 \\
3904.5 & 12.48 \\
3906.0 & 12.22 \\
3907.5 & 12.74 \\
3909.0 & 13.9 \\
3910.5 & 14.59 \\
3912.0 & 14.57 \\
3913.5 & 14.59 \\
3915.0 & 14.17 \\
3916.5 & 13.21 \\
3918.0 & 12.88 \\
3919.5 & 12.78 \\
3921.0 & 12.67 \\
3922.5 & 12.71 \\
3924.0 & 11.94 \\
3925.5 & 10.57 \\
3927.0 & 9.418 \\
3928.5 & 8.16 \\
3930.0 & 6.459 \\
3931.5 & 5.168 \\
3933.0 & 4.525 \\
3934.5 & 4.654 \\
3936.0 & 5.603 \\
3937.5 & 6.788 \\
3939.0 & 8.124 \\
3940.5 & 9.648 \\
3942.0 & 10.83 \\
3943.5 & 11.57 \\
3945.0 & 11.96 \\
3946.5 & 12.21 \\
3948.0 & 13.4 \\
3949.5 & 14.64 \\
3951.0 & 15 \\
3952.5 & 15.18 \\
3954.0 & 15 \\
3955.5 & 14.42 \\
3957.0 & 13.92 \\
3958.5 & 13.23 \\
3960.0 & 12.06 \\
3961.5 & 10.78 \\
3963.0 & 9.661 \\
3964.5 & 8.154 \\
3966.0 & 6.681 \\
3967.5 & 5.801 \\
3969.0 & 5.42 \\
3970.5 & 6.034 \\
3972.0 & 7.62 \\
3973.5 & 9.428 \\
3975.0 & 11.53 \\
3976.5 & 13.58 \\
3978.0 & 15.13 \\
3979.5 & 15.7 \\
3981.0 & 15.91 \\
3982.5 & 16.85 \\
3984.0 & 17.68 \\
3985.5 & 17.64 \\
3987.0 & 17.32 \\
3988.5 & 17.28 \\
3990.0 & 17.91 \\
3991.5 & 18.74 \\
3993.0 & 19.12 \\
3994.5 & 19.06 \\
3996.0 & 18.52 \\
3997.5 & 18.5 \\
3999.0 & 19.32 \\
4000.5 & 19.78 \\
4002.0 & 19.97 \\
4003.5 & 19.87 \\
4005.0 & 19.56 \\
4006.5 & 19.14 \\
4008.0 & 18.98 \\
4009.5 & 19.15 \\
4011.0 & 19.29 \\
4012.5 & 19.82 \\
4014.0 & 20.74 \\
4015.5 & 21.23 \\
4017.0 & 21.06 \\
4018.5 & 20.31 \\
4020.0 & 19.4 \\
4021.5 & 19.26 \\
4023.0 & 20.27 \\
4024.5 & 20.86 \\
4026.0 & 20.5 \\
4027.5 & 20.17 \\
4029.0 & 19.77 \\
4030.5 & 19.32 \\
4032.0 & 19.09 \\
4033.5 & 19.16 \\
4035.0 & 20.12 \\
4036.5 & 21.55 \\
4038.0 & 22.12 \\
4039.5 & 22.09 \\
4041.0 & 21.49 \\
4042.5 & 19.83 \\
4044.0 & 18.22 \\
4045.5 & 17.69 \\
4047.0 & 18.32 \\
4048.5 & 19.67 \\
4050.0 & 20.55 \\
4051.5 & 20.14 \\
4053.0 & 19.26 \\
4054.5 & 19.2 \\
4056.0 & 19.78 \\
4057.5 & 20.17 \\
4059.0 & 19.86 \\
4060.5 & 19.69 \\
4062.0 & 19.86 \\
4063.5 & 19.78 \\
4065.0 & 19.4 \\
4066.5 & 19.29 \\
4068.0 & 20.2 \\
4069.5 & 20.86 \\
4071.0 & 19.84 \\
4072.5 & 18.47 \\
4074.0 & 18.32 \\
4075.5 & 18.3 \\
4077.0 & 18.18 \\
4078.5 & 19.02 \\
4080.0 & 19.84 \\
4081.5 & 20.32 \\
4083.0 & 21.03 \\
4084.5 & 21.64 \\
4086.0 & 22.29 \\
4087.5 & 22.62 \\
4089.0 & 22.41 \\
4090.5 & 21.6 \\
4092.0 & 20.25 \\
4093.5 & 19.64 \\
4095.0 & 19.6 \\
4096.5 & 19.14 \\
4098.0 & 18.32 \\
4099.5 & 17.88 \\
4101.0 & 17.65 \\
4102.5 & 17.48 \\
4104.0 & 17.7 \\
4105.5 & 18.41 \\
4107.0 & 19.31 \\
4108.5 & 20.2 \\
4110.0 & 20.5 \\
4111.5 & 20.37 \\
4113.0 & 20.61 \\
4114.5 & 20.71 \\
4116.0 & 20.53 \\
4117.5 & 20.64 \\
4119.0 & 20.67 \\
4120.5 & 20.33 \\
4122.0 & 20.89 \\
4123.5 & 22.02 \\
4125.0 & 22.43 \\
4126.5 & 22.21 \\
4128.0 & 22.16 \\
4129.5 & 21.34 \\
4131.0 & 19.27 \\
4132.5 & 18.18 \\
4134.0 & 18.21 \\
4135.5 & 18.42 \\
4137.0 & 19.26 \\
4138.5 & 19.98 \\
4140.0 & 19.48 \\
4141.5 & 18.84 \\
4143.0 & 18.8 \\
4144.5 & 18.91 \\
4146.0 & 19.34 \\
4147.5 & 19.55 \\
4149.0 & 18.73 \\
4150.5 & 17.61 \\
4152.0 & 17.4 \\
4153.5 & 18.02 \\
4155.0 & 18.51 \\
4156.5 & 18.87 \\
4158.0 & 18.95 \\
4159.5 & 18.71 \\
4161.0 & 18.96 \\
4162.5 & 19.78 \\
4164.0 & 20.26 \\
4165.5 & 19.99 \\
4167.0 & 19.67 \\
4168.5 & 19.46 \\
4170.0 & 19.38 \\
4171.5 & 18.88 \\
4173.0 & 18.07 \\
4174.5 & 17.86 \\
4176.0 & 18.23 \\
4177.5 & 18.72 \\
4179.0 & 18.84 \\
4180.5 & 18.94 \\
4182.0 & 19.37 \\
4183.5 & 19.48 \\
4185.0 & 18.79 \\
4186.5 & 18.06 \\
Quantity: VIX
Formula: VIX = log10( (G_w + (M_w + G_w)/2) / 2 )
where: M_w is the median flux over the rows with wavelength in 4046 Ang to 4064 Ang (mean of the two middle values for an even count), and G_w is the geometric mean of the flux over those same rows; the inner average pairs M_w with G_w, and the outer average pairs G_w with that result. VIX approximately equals 1.29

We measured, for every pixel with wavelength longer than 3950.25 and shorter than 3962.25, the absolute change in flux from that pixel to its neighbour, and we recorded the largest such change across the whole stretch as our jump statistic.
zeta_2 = 1.3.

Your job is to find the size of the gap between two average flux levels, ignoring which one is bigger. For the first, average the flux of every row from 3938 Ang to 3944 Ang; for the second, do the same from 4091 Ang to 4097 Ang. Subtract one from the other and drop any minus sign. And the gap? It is 10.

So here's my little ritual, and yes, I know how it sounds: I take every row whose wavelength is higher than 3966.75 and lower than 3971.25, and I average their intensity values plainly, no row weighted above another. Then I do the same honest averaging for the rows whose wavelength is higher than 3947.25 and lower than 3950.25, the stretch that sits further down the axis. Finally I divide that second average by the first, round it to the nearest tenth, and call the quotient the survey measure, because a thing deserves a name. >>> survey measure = 2.4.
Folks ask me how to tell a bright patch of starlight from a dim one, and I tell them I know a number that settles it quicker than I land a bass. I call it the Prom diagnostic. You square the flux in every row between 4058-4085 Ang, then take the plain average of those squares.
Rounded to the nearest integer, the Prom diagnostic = 387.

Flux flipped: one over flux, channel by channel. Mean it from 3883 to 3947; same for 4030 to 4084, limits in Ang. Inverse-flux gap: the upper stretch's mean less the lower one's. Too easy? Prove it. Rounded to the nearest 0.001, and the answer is -0.048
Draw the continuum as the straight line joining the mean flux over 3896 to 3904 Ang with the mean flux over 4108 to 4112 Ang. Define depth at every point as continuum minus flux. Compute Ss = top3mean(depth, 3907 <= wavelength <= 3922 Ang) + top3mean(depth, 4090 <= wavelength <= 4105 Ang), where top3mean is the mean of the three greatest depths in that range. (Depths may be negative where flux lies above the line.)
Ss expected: 3.9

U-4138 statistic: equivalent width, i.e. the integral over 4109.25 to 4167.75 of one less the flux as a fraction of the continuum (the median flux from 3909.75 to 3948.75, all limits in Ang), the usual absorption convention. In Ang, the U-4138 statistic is -40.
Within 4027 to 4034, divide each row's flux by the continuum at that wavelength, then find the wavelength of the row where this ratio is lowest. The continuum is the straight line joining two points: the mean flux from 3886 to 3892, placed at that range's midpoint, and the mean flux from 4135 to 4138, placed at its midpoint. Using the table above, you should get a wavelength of 4032.0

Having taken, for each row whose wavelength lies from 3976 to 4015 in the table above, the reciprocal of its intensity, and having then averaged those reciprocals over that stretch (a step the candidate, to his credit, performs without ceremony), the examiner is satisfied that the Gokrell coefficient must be 0.055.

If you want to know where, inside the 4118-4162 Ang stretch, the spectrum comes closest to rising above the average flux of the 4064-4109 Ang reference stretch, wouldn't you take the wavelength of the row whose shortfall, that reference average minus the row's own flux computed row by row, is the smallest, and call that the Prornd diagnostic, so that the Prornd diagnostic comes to 4125.0 Ang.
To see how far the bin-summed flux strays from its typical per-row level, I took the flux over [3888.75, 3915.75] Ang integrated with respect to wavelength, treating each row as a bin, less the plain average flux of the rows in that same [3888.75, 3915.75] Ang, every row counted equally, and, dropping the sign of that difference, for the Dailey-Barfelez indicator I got 344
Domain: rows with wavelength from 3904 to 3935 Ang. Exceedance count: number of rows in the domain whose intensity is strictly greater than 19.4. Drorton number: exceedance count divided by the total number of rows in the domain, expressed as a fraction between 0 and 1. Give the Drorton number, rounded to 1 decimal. 0.0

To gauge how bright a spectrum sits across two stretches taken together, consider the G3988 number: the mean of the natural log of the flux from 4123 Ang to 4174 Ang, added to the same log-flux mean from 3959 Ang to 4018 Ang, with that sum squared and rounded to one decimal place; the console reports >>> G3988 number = 31.9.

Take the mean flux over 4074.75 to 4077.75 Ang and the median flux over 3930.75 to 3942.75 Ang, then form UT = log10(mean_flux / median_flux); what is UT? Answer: 0.47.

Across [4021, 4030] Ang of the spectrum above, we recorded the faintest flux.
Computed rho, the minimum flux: 19.26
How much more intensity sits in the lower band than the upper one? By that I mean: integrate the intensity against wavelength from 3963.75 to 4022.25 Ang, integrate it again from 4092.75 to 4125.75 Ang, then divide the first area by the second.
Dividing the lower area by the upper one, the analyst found 1.5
